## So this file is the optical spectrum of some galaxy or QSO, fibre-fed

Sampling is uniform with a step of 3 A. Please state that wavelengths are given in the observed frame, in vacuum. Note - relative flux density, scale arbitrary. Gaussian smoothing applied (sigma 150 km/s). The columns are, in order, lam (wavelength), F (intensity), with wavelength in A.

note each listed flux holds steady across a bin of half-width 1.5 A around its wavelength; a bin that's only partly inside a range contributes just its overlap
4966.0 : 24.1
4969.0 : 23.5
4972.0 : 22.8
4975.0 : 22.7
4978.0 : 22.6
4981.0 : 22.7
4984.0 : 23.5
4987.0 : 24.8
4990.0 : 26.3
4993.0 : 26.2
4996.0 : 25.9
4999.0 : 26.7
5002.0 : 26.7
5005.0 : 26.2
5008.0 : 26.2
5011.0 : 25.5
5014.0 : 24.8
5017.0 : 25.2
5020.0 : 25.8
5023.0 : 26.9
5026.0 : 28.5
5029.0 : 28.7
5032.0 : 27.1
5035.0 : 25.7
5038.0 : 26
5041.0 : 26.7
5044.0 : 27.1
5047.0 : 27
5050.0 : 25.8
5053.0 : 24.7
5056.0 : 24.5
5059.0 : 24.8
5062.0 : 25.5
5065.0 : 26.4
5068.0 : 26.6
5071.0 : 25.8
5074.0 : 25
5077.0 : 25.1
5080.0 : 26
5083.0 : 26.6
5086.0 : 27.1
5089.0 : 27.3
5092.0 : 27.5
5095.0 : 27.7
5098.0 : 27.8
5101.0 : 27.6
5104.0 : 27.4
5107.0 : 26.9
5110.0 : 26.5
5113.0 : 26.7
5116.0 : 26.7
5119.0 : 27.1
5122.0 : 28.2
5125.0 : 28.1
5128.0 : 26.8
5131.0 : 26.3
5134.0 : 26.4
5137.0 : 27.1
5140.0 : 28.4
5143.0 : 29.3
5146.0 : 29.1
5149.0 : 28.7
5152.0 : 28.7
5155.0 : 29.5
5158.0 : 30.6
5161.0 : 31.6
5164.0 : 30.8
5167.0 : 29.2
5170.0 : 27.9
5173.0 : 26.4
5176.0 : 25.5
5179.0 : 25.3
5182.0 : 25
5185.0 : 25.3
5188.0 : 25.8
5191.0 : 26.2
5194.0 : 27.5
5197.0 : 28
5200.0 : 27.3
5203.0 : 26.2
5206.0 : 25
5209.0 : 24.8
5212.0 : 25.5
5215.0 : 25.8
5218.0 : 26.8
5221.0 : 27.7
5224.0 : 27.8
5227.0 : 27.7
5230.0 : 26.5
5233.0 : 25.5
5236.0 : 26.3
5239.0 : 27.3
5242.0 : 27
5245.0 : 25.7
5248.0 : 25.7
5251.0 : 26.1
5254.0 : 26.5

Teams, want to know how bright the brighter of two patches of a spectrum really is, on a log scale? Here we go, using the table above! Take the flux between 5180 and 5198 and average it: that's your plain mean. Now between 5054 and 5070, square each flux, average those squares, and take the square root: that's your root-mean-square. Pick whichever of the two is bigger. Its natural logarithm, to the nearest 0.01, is 3.27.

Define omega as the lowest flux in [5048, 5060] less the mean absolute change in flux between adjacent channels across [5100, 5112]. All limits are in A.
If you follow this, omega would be 24.1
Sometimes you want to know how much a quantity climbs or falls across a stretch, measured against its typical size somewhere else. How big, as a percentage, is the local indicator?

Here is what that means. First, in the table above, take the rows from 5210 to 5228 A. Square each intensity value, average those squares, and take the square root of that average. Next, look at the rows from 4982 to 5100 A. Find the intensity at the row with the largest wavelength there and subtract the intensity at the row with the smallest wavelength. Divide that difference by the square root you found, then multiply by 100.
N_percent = 16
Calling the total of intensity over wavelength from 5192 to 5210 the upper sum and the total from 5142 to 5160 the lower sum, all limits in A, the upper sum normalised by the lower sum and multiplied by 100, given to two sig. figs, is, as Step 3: 90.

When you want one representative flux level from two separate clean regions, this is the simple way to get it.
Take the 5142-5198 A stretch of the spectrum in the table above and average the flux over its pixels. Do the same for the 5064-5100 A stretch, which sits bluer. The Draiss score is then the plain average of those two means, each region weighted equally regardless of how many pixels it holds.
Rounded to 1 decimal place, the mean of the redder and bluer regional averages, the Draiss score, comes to 27.2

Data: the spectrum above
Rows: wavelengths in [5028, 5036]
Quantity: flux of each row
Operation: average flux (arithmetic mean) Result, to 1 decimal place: 27.2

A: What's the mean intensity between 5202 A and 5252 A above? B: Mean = 26.32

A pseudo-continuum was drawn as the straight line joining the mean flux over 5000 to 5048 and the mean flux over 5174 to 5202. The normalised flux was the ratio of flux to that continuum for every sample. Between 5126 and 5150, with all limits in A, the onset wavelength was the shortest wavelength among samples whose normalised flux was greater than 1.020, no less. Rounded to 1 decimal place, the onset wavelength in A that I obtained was 5137.0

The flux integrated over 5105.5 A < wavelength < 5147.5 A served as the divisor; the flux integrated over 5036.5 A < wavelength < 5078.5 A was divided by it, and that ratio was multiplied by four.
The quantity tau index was 3.76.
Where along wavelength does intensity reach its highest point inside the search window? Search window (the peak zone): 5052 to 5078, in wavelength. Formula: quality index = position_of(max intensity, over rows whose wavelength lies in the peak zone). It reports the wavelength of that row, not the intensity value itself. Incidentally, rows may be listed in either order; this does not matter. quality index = 5068.0 A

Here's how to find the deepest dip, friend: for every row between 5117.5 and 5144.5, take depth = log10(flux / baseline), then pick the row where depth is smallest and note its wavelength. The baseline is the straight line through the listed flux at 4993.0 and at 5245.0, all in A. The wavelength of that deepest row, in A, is 5131.0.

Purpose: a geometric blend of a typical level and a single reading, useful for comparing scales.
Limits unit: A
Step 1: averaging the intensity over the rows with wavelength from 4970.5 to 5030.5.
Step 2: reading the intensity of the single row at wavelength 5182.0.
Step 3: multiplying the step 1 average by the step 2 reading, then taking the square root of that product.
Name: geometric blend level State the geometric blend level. 25.2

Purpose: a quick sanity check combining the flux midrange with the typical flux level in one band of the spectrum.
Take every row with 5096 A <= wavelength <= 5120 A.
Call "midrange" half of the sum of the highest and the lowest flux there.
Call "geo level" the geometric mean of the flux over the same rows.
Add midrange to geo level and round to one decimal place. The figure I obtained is 54.2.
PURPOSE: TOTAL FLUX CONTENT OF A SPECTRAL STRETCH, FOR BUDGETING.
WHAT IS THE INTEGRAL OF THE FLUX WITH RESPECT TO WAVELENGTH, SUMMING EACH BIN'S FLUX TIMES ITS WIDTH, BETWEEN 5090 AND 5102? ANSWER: 332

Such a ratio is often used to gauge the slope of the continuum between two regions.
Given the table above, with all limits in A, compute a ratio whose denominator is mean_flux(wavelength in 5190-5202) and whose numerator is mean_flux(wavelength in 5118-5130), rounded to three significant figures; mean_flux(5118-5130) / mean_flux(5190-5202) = 1.01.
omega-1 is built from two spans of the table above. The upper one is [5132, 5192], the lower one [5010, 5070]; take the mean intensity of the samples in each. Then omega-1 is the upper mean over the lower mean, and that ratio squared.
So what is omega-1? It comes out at 1.13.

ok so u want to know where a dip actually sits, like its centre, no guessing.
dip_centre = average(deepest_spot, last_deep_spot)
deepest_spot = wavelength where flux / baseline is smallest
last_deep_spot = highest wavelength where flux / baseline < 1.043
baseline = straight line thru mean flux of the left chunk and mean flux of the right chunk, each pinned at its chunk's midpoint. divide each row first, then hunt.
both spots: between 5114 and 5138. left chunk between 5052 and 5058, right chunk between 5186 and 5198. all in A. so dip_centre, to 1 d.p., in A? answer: 5132.5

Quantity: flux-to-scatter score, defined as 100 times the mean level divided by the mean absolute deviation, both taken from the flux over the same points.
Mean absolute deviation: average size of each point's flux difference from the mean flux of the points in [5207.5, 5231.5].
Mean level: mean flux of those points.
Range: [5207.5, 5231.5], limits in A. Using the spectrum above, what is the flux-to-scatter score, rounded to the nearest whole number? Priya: 2873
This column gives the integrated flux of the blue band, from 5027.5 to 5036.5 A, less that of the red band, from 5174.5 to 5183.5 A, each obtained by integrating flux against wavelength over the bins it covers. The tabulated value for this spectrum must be 17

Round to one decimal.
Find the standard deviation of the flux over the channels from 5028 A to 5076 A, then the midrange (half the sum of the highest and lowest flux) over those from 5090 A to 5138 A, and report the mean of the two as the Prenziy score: 14.2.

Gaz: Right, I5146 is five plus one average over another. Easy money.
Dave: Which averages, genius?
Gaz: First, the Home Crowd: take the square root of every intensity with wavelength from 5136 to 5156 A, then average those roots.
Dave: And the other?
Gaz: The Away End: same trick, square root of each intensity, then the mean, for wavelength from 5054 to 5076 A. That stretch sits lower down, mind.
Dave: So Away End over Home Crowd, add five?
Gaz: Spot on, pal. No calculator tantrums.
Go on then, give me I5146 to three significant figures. 5.94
